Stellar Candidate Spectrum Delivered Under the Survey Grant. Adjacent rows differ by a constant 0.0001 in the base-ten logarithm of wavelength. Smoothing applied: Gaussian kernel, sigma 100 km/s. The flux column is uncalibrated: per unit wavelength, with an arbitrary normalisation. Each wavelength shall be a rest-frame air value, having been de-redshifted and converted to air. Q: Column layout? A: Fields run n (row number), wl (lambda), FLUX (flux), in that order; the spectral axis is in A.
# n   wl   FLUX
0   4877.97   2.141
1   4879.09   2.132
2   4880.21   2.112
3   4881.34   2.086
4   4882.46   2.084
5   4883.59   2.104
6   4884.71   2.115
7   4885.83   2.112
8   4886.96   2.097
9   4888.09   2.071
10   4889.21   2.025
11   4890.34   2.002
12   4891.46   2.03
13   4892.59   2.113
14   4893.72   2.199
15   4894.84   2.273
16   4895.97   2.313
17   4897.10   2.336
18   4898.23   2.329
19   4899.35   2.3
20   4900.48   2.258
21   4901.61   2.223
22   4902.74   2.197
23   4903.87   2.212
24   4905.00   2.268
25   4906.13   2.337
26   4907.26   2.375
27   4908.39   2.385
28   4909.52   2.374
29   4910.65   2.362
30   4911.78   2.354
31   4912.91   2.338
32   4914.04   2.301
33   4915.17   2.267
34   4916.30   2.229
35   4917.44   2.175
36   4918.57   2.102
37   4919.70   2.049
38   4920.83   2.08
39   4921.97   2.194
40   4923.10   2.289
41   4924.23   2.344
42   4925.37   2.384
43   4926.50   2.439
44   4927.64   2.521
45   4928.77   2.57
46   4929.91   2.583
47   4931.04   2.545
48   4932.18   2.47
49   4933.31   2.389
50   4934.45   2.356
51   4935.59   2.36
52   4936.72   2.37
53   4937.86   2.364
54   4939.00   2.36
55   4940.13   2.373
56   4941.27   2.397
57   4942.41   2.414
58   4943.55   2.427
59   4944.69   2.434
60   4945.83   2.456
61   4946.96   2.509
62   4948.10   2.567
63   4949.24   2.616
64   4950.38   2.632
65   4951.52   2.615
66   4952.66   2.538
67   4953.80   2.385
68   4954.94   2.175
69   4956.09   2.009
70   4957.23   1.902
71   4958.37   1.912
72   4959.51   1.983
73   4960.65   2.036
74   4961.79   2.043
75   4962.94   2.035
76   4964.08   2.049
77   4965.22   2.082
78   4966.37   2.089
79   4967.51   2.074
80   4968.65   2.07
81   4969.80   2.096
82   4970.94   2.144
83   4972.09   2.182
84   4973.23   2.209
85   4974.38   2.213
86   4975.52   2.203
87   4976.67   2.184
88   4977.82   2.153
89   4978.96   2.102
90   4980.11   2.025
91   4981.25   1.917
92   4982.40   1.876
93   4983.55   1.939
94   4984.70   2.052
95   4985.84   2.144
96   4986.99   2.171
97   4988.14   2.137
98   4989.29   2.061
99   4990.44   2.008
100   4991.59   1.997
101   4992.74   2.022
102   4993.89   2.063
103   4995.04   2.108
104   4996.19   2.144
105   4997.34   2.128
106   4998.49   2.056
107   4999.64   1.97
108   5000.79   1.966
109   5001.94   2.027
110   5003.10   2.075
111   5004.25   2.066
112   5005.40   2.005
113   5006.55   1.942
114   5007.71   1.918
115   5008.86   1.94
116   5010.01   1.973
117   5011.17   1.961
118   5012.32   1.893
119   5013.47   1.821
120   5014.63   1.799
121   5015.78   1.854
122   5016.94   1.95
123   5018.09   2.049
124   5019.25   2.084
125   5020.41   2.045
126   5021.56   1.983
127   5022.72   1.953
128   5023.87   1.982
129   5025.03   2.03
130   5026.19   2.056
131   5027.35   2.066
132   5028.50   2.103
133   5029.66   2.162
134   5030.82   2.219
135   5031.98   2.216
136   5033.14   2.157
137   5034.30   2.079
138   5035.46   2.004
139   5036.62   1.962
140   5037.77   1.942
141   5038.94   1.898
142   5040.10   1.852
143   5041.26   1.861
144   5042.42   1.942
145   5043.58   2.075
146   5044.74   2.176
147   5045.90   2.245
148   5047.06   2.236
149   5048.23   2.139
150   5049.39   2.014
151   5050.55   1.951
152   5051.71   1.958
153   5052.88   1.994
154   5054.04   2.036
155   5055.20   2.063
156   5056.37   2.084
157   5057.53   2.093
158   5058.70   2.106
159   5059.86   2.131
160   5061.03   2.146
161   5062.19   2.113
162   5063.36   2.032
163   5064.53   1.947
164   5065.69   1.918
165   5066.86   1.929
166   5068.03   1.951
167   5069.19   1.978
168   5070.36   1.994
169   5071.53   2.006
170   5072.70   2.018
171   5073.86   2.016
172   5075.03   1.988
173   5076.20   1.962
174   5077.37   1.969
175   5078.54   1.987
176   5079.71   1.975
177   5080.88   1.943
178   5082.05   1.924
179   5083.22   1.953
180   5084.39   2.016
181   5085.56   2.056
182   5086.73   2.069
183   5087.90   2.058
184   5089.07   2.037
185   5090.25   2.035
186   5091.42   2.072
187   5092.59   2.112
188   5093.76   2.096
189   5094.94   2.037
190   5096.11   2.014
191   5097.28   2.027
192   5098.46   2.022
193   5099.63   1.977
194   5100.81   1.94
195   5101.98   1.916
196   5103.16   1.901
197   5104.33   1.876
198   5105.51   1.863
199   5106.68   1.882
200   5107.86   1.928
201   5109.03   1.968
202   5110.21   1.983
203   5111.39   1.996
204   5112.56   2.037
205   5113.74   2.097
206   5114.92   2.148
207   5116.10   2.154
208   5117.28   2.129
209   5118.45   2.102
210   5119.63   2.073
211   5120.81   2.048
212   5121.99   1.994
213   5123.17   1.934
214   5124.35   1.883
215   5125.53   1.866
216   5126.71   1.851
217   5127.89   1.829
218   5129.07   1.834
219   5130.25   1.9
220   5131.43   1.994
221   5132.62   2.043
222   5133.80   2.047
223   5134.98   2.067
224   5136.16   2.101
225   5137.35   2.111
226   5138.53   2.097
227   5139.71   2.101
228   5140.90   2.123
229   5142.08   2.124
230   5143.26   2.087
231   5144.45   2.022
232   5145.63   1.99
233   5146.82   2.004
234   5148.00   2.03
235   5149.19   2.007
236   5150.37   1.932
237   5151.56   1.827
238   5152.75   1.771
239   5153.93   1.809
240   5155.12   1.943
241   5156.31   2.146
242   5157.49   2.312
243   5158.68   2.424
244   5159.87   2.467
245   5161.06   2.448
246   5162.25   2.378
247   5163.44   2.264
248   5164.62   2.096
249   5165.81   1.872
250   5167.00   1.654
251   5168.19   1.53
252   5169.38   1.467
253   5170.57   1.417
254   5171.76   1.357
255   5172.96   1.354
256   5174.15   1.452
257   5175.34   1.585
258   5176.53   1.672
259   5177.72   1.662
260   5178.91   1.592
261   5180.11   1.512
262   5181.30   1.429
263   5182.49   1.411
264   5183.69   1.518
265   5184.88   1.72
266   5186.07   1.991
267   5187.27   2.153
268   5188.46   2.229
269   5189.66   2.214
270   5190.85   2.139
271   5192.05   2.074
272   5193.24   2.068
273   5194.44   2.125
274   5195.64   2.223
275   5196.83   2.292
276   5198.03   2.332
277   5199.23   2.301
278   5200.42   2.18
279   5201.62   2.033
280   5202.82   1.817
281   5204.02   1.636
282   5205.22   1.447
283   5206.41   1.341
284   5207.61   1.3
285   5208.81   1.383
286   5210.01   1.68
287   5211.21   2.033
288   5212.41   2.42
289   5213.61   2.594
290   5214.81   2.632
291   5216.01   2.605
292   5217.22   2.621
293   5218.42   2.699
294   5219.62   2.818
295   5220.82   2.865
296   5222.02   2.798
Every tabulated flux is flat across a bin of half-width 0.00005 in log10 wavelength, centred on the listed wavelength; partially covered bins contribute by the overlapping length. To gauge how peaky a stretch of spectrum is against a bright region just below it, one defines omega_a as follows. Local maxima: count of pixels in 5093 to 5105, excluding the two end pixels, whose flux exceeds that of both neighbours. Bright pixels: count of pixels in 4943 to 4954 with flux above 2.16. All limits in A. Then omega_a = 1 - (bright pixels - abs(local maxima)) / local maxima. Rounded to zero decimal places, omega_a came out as -8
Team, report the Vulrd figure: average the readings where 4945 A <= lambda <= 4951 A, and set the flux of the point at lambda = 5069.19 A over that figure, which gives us 0.77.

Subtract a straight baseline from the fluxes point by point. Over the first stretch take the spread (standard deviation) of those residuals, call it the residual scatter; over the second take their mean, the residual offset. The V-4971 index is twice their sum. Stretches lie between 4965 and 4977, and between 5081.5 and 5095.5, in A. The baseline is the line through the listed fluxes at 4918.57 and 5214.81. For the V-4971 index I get -0.63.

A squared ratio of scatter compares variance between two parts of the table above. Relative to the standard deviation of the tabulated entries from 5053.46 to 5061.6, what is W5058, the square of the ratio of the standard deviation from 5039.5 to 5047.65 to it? 20.3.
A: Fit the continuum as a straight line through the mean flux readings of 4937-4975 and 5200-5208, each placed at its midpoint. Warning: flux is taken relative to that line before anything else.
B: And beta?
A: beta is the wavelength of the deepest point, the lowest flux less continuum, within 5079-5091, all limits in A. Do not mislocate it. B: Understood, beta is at 5082.05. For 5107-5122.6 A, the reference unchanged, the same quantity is 5107.86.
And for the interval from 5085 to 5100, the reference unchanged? 5099.63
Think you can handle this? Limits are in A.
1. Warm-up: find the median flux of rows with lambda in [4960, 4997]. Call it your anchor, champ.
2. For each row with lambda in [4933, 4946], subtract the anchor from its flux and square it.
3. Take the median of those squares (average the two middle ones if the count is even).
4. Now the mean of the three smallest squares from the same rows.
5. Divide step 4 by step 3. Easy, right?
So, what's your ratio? 0.9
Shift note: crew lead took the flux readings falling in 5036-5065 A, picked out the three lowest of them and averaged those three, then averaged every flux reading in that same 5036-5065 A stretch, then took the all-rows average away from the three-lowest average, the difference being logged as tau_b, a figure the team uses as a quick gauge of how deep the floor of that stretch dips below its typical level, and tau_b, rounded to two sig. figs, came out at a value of -0.17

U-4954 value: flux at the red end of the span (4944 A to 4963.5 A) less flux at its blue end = -0.399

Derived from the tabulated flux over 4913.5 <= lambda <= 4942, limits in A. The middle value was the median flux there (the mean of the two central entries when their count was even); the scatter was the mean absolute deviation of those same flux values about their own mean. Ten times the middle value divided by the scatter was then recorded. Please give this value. 214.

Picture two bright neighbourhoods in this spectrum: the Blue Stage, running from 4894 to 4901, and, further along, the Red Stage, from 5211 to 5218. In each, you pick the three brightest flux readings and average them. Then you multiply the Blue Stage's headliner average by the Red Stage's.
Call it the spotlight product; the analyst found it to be 6.1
